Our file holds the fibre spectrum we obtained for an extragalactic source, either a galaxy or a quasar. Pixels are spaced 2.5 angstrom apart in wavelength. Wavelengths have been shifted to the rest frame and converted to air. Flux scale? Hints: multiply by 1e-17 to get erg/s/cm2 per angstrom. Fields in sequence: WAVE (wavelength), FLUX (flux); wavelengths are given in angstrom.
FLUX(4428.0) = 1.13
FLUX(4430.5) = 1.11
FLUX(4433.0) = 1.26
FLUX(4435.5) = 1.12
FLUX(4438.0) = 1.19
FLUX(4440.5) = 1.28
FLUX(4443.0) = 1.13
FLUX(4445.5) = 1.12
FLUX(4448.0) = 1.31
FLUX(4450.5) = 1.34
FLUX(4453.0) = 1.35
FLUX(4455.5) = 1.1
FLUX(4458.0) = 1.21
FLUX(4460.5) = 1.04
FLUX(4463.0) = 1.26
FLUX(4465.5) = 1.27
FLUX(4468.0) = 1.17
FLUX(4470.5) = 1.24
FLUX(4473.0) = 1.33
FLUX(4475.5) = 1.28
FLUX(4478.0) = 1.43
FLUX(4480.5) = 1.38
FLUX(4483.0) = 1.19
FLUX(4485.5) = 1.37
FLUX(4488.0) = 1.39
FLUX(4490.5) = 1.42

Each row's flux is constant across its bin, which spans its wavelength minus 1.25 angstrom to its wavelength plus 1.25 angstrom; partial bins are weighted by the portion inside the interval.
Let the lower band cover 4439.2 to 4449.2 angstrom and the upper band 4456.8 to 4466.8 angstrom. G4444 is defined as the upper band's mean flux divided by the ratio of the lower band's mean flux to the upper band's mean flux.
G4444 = 1.18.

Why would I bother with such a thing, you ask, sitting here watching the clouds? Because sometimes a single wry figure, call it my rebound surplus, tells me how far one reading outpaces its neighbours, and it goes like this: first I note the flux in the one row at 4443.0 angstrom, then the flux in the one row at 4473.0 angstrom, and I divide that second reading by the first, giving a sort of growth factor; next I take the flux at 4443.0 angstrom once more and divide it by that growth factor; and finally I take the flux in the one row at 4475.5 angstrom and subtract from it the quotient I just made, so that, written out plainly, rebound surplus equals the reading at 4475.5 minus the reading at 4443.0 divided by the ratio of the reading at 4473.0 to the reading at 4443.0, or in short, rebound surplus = 0.3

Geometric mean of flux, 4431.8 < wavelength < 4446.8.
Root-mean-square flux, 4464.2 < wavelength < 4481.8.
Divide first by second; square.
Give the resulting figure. 0.82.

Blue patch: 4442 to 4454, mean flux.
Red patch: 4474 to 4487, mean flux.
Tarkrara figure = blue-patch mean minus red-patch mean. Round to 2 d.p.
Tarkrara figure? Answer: -0.08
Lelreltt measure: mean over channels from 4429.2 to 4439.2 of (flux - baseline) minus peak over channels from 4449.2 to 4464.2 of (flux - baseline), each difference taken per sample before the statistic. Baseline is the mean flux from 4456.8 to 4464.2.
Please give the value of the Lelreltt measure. -0.180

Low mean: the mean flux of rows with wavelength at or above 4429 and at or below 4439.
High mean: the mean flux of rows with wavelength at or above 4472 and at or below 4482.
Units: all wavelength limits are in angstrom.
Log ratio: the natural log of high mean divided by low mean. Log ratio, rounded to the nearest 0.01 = 0.15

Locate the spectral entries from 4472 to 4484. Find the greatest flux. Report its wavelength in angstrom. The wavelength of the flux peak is 4478.0 angstrom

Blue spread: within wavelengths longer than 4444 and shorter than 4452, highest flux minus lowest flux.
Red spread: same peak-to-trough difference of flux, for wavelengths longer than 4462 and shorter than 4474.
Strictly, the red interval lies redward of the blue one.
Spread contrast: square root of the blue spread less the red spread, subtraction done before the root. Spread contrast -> 0.24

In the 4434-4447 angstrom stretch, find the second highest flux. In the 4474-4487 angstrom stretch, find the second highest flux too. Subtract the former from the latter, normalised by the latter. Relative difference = 0.14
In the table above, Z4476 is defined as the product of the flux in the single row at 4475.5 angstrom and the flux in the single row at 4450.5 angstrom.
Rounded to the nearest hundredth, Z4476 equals 1.72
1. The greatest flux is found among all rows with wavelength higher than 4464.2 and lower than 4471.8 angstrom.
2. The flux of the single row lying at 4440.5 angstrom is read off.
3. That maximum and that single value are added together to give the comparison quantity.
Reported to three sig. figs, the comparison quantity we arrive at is 2.55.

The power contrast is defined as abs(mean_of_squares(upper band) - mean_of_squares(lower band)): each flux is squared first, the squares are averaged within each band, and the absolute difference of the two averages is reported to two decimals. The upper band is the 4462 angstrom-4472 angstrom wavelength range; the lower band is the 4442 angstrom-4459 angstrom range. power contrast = 0.02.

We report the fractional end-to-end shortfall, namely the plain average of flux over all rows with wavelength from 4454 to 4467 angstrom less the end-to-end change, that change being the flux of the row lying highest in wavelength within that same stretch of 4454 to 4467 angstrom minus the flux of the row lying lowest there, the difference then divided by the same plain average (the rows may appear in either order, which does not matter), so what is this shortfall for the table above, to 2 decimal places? 0.86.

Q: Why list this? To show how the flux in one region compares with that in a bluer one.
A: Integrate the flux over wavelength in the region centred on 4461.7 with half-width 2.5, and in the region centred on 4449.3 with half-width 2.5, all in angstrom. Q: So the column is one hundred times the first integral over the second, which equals 87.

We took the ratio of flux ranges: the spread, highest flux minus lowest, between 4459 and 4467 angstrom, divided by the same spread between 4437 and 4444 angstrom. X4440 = 1.5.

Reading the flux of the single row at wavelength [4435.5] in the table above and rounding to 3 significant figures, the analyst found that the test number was 1.12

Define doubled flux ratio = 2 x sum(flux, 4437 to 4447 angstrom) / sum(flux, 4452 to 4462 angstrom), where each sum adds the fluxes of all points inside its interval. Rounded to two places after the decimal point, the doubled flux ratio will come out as 2.01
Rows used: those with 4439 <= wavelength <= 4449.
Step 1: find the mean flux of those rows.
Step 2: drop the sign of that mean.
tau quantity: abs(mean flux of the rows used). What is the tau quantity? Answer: 1.21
